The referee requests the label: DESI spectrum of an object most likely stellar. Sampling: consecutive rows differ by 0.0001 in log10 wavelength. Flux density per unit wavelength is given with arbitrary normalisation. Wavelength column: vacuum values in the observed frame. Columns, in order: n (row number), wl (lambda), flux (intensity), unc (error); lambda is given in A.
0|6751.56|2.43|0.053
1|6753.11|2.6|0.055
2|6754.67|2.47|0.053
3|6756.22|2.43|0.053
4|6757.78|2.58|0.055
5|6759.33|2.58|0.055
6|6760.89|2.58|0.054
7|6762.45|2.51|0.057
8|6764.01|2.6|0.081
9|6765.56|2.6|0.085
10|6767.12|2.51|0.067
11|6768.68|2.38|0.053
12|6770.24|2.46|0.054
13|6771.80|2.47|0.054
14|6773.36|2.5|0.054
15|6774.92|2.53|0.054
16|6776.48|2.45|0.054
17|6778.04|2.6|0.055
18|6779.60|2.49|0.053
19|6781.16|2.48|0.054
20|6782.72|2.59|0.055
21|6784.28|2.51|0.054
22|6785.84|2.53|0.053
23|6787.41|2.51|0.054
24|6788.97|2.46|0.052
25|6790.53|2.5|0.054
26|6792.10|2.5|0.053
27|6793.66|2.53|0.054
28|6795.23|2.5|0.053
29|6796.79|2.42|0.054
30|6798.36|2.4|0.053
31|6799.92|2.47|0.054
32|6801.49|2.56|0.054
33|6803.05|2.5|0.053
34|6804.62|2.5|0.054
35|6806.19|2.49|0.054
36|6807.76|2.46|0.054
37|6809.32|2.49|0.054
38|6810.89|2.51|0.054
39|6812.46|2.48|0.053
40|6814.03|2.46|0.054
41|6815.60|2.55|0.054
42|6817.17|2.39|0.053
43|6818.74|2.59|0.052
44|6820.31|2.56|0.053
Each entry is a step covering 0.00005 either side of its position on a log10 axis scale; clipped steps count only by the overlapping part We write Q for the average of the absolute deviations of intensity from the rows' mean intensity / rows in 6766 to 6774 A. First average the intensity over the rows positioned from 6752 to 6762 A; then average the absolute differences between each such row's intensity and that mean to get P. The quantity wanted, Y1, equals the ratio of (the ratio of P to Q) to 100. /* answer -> 0.017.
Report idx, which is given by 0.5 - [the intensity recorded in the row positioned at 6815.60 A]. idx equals -2.05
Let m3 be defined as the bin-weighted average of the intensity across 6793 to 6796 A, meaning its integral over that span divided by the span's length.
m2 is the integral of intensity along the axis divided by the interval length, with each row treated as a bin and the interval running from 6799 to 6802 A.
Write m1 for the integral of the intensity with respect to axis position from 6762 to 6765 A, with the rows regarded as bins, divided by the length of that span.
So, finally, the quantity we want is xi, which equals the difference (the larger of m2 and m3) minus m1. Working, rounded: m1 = 2.57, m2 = 2.507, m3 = 2.51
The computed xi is -0.06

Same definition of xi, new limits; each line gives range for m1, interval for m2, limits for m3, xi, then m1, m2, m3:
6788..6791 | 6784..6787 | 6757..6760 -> 0.10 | 2.49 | 2.516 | 2.58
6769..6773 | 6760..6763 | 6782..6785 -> 0.09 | 2.46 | 2.543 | 2.55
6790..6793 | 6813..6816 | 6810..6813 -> 0.00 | 2.50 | 2.496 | 2.49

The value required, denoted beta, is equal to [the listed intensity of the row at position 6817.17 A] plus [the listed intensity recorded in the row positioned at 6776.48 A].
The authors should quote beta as 4.84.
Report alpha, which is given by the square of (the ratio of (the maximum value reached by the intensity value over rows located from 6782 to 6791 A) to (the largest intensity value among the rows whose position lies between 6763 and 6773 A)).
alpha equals 0.99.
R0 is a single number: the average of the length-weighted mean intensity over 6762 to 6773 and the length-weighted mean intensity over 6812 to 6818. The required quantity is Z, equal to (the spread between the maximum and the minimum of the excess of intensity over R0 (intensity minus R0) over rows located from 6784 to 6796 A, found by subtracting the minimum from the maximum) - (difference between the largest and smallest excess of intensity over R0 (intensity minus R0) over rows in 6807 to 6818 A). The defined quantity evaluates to -0.09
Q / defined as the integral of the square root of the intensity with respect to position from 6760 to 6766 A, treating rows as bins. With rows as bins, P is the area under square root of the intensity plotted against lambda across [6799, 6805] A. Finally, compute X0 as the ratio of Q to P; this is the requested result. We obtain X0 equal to 1.01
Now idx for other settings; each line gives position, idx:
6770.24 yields -1.96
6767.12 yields -2.01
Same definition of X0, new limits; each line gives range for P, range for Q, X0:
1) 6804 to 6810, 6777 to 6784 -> 1.18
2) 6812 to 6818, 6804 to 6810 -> 1.00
